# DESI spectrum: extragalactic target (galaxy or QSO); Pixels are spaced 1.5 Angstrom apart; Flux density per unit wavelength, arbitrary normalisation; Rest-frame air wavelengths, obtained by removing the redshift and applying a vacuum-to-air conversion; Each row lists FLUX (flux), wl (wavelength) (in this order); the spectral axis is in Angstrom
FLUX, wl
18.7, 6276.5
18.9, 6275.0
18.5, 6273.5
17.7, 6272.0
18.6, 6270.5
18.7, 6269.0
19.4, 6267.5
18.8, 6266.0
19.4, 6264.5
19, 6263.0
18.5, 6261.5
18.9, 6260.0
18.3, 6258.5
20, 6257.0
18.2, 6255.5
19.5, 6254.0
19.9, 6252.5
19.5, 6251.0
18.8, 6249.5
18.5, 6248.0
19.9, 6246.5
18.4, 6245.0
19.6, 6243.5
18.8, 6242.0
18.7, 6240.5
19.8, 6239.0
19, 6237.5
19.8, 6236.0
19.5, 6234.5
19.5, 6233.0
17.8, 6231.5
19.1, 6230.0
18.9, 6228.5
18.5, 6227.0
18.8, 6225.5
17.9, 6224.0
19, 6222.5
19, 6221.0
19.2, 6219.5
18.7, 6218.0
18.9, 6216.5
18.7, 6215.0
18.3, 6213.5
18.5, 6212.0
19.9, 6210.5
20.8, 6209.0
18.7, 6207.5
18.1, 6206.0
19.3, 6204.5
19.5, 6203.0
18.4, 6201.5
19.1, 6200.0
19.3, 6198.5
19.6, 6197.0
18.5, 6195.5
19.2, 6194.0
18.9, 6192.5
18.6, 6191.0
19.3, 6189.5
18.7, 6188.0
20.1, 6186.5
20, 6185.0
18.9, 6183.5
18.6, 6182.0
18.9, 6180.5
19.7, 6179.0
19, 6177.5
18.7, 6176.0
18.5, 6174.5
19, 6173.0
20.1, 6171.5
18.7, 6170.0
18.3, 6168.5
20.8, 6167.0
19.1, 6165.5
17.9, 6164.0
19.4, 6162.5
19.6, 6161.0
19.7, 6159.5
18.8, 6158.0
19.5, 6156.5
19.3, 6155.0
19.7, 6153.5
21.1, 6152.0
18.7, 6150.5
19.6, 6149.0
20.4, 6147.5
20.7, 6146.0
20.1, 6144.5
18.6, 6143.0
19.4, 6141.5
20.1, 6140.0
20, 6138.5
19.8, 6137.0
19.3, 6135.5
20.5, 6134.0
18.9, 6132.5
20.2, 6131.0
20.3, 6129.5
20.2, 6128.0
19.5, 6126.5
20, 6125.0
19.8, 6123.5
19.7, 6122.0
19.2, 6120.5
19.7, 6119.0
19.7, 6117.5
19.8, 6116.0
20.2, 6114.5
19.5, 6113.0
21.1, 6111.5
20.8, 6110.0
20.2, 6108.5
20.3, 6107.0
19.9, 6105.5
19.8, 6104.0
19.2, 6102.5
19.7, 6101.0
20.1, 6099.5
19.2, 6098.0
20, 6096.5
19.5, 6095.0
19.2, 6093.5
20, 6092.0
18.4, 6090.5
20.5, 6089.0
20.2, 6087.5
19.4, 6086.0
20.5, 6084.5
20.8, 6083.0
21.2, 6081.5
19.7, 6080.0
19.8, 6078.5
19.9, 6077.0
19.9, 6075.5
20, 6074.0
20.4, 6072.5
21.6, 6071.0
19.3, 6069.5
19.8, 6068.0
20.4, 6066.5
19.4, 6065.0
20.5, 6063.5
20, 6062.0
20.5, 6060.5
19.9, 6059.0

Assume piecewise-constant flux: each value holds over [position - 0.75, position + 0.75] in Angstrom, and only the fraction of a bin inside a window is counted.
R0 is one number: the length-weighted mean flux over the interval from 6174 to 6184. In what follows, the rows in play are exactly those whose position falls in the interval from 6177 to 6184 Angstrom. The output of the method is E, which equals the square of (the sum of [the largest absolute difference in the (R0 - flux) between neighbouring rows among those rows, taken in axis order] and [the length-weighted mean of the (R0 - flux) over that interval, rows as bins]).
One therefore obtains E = 0.47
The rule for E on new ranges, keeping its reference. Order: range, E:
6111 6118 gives 0.22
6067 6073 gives 0.87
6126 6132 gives 0.17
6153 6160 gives 0.19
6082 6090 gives 0.06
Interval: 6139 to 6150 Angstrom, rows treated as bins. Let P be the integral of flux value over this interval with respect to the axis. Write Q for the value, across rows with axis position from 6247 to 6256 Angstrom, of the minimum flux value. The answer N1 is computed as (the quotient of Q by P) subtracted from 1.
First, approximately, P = 218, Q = 18.2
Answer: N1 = 0.917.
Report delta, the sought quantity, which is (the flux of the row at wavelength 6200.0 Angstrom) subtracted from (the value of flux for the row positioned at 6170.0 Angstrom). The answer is -0.4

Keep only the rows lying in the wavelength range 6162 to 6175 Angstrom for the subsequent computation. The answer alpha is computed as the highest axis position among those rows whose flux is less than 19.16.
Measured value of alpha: 6174.5 Angstrom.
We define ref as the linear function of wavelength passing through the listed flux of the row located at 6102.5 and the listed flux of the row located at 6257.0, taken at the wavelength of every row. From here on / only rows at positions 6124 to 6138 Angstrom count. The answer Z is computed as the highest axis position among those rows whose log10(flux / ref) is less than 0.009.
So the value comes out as 6135.5 Angstrom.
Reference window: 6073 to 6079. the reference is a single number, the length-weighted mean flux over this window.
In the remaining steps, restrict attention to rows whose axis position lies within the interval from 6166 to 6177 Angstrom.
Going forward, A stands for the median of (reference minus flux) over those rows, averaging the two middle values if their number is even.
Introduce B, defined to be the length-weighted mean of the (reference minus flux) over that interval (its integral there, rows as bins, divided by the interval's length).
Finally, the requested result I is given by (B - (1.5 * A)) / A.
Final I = -0.9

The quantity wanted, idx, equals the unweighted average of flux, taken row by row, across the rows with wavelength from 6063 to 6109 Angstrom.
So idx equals 20.0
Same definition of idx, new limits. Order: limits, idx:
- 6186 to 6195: 19.1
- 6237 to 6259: 19.1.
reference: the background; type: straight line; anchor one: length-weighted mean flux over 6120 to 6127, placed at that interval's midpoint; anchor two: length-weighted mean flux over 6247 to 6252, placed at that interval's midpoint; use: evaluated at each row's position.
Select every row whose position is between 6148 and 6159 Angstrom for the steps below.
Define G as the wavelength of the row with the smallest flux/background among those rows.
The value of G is 6150.5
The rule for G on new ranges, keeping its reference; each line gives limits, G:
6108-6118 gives 6113.0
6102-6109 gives 6102.5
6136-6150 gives 6143.0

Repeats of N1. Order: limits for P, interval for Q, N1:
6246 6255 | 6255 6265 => 0.895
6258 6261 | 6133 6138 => 0.654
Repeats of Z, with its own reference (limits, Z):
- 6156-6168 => 6165.5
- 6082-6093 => 6090.5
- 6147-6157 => 6156.5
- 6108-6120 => 6113.0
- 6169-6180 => 6179.0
